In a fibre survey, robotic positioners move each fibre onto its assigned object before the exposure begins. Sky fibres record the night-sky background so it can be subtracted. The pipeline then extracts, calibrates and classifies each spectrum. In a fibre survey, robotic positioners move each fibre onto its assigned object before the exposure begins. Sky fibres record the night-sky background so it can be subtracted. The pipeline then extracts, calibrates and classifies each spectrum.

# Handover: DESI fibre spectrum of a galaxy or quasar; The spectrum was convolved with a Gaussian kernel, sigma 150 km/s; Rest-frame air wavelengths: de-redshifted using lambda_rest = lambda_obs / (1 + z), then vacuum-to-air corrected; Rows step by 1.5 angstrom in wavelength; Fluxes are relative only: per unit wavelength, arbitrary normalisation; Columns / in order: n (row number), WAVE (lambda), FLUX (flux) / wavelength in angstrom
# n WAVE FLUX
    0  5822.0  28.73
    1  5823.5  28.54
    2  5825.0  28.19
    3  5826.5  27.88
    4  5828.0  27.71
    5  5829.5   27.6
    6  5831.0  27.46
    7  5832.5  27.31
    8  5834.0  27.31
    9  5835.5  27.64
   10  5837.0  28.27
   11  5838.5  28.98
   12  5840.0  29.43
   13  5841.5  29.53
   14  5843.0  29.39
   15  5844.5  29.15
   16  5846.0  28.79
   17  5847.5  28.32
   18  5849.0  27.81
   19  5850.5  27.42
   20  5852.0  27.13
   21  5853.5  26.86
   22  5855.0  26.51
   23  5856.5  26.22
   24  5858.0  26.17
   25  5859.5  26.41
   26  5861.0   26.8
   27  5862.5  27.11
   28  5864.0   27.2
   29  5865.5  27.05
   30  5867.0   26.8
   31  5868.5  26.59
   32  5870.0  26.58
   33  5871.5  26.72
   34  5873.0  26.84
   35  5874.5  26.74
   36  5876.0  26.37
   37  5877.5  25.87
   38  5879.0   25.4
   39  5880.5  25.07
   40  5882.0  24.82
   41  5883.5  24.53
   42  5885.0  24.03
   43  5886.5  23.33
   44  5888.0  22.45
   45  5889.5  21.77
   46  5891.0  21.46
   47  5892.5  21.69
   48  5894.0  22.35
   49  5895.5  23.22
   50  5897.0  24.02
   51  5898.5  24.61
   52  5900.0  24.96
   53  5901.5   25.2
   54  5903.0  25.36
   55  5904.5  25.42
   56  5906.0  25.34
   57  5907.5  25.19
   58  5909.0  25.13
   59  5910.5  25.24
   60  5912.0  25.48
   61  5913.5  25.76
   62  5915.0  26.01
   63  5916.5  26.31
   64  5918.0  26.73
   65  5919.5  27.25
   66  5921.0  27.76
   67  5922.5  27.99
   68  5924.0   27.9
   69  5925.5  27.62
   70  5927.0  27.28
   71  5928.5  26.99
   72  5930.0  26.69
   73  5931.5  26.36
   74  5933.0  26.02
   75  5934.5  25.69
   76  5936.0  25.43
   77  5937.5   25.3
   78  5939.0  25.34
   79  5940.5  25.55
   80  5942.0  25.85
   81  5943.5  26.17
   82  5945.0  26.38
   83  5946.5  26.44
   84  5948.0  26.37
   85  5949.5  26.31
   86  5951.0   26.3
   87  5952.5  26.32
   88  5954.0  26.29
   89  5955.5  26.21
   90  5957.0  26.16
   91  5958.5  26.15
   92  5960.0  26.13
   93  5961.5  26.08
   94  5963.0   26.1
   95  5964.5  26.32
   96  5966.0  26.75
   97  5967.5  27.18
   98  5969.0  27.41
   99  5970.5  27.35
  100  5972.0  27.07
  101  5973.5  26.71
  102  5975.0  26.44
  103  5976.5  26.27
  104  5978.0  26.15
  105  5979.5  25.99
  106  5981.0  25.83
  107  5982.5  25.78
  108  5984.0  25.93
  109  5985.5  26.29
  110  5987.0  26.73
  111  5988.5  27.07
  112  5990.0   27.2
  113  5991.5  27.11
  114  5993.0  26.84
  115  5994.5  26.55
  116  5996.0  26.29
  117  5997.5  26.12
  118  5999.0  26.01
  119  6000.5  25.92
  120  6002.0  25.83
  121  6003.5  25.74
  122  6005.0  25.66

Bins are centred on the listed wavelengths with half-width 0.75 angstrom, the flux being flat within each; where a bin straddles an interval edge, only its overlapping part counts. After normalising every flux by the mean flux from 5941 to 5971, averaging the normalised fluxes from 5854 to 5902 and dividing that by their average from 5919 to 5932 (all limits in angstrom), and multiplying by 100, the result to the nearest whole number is 92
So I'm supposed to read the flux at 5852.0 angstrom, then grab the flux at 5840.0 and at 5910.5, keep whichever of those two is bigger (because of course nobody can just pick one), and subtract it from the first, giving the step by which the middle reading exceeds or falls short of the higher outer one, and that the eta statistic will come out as -2.3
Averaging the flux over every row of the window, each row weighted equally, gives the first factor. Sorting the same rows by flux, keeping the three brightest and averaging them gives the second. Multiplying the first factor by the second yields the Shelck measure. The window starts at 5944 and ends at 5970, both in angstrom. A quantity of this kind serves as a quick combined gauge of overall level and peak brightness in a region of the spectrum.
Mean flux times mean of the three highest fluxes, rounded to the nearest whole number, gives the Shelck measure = 716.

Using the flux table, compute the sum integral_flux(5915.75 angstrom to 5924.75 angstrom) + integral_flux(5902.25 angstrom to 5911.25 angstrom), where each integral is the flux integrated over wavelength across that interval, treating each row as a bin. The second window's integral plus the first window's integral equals 473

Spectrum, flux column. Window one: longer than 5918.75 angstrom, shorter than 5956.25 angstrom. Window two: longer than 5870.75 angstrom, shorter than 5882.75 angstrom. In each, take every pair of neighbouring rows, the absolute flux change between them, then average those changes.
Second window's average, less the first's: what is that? 0.10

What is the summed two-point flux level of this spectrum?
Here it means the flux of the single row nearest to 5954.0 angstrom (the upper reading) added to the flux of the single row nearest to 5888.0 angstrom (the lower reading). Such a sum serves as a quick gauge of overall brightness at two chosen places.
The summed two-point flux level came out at 48.7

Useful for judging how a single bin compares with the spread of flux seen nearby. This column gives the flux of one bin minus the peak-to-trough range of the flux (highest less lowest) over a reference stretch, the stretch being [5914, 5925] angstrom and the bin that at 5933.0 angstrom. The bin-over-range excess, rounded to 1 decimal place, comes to 24.0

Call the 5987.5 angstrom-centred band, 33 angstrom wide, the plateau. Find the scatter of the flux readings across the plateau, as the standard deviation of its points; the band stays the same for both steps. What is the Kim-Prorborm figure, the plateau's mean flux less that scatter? 25.9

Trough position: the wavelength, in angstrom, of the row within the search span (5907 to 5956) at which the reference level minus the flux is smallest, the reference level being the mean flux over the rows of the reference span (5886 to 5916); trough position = 5922.5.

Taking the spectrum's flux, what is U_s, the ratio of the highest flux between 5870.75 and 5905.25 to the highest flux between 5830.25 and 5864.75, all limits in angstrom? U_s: 0.91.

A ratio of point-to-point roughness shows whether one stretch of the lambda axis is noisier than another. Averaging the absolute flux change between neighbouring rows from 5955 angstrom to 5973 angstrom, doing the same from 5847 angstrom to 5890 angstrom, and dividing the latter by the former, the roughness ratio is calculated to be 2.0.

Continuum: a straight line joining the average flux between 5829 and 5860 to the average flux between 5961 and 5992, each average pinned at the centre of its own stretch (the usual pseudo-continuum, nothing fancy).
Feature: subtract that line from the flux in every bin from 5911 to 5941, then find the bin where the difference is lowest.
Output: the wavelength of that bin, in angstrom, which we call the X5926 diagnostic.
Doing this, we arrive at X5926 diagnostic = 5912.0 angstrom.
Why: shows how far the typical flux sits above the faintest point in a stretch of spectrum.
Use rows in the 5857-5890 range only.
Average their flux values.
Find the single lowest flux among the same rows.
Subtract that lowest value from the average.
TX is 3.9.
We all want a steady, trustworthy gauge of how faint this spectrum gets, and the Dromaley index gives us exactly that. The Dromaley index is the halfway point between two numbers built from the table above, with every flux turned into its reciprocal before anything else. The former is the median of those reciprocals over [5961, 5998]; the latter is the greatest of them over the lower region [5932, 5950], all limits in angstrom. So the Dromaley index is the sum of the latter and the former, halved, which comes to 0.0387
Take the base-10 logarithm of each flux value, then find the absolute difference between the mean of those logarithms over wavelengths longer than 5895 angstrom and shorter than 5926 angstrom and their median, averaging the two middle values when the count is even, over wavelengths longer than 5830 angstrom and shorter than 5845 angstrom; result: 0.045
